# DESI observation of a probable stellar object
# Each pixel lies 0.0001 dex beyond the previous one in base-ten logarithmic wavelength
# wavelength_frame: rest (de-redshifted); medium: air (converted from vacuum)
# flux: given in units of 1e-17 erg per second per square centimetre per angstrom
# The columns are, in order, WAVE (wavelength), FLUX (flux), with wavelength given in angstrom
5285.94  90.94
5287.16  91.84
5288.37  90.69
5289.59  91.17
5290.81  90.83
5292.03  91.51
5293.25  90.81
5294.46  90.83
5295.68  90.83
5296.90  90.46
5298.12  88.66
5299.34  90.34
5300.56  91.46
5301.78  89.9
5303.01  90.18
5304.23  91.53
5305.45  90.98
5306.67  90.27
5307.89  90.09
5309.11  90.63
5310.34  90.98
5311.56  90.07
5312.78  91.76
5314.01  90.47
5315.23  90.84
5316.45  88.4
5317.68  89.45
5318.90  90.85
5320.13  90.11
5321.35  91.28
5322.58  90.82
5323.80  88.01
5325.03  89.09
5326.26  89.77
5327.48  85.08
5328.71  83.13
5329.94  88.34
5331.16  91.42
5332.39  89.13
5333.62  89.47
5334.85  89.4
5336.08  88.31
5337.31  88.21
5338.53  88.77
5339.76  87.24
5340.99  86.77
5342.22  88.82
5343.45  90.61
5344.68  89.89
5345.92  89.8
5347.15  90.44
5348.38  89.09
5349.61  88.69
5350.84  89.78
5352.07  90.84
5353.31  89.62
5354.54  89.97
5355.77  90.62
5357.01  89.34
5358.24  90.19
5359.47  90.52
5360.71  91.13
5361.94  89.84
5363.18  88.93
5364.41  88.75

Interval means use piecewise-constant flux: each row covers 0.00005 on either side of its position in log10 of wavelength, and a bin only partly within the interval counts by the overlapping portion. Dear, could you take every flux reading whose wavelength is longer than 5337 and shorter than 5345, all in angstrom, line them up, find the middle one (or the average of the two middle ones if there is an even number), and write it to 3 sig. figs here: 88.8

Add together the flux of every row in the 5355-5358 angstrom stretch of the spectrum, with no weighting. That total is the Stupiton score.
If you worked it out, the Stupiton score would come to 180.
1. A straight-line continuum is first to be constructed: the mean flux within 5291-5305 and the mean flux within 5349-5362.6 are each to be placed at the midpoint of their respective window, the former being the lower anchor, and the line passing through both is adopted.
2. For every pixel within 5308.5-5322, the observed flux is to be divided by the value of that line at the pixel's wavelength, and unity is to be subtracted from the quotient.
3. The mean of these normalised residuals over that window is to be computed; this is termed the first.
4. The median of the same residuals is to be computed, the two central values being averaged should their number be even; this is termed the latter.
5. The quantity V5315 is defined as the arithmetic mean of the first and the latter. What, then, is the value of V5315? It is 0.001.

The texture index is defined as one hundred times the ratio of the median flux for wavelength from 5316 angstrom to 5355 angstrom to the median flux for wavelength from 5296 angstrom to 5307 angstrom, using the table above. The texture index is 99.0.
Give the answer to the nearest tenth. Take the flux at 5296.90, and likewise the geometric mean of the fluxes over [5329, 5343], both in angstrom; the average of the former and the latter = 89.6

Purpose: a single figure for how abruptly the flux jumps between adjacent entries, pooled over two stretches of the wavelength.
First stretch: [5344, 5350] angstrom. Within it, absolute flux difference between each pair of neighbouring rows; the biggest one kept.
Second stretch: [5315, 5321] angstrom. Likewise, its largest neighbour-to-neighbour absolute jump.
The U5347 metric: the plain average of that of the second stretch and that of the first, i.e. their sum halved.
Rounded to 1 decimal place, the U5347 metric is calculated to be 1.9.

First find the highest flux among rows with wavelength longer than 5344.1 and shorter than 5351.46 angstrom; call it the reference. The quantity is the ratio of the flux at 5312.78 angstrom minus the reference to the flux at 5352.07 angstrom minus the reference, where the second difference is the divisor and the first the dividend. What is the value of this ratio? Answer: 3.3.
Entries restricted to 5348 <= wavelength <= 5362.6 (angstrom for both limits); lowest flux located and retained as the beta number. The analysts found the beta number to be 88.69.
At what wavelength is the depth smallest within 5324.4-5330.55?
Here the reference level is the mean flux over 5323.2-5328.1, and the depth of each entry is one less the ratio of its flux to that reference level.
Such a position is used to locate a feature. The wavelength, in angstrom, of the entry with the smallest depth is 5326.26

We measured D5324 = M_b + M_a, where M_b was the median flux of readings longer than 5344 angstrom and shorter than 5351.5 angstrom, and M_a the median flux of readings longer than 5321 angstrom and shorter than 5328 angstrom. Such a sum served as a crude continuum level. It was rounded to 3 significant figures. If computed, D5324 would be 179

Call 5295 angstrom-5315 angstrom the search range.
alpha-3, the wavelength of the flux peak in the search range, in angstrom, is 5312.78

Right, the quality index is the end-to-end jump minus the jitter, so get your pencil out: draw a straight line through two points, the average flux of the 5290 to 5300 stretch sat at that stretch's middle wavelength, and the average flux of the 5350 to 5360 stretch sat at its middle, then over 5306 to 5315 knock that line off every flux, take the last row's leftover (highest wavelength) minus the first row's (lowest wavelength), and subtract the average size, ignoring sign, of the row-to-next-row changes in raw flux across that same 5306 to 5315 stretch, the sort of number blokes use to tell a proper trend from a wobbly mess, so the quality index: -1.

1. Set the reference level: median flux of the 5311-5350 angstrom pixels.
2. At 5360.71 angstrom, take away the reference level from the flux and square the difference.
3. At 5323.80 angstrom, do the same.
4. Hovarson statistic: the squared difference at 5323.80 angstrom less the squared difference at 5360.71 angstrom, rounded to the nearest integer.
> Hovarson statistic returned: -1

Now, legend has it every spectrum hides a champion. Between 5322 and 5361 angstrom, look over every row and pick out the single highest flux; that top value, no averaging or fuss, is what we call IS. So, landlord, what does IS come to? 91.42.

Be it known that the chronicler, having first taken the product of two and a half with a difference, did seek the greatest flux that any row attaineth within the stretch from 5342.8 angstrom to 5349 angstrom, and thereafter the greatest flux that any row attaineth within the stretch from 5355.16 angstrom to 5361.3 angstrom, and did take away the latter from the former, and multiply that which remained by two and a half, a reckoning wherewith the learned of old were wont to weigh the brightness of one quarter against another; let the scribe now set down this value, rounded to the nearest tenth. -1.3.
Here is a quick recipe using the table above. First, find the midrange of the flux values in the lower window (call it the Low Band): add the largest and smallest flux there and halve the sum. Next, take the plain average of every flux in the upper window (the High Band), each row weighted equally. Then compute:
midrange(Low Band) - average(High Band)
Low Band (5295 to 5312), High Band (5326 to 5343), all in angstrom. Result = 2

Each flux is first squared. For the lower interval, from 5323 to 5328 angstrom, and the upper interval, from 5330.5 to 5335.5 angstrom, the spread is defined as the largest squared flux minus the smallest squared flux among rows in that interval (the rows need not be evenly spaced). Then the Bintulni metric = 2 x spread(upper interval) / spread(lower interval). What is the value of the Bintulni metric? 1.0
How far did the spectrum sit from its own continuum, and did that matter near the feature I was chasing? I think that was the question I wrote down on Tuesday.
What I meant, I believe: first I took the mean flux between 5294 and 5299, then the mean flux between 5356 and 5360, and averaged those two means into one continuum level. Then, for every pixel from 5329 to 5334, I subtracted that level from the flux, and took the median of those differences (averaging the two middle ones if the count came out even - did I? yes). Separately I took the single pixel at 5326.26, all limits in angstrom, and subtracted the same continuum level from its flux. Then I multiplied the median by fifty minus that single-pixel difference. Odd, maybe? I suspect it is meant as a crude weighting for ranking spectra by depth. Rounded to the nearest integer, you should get -41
